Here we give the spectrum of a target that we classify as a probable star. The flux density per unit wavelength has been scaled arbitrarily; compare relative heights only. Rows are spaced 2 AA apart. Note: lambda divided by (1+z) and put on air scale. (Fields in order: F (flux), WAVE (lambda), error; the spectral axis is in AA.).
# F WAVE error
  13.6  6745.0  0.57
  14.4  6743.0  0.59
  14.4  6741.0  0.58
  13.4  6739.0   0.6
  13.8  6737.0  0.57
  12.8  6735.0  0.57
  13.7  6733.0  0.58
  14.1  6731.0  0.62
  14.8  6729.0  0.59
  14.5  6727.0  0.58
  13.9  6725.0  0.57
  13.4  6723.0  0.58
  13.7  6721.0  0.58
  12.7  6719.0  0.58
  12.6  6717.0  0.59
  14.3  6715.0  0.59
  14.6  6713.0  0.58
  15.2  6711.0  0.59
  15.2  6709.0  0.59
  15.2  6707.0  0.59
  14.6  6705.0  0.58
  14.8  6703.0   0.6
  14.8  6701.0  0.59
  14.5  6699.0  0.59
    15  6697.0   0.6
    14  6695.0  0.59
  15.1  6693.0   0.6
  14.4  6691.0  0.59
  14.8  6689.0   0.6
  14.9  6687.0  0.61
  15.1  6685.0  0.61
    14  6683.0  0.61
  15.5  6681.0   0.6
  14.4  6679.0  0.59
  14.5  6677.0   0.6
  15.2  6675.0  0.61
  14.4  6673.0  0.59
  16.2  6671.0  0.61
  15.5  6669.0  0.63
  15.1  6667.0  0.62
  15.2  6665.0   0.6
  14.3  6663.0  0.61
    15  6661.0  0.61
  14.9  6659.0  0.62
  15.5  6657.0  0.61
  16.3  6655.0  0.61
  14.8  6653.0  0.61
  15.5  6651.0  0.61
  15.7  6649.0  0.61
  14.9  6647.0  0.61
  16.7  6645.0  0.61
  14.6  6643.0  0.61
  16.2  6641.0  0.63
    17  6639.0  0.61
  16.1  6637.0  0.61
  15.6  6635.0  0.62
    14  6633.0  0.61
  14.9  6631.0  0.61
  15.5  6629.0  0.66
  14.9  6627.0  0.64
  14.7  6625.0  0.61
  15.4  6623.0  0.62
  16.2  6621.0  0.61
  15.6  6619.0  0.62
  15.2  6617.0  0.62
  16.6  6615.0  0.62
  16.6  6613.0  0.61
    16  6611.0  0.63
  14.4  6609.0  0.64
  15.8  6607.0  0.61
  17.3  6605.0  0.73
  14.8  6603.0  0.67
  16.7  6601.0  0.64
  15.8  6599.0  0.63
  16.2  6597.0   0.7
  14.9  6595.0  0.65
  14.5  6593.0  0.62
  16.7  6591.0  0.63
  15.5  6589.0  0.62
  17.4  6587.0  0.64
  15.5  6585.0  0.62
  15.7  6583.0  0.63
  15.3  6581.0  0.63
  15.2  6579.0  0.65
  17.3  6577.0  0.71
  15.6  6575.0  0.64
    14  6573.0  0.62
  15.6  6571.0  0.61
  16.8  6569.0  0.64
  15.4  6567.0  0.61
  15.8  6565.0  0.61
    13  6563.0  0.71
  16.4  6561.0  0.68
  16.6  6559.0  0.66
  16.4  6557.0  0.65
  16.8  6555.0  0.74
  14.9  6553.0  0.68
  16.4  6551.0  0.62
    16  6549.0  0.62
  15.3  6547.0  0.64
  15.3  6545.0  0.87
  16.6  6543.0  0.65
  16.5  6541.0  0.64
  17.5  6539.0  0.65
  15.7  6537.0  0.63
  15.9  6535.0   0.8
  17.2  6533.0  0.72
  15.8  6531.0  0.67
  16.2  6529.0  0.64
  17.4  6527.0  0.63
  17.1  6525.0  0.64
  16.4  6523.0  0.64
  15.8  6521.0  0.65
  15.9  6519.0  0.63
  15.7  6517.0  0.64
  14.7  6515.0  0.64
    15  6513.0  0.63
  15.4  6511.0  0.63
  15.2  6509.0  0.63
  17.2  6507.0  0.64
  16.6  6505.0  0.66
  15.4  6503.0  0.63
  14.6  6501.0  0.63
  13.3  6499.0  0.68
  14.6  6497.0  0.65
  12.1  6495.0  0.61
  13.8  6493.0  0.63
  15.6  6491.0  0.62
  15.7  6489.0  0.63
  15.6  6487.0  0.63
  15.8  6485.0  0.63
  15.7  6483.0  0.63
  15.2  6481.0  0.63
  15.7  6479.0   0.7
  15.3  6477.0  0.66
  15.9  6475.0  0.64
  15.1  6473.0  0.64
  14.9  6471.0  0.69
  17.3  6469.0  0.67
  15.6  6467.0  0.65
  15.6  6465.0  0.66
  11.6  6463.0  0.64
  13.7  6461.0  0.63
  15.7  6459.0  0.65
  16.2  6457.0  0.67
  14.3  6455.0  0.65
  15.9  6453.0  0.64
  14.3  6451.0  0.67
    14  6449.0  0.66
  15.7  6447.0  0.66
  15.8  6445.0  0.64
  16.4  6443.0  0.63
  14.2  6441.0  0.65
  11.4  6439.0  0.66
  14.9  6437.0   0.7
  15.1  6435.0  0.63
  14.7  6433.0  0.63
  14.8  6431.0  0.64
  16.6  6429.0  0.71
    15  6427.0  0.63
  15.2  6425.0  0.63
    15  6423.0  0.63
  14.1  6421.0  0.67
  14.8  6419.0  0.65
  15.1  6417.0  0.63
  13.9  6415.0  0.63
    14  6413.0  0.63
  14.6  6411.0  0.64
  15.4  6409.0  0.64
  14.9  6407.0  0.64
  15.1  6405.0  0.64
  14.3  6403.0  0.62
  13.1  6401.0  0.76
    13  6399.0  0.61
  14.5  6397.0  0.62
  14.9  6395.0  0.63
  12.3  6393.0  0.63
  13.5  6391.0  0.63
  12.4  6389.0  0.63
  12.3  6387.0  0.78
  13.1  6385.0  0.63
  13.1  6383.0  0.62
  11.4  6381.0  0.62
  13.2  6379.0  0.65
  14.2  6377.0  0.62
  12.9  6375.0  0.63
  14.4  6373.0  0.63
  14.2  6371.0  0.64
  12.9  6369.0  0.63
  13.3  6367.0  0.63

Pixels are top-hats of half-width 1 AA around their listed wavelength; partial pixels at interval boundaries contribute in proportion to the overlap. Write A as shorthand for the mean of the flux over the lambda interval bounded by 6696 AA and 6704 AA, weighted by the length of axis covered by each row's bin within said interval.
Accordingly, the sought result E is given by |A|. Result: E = 14.8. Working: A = 14.8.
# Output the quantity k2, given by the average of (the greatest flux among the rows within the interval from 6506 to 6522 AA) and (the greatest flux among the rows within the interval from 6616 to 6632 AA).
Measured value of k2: 16.7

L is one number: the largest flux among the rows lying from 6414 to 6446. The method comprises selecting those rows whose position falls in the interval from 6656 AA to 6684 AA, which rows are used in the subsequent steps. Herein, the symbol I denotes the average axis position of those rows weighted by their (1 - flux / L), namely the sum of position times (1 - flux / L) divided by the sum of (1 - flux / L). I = 6670.8 AA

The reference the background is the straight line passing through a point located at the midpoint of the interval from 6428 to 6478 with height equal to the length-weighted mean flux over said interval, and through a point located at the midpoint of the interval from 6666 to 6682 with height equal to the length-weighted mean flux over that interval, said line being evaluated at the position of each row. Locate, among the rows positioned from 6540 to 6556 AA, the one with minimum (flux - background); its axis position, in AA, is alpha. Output 6553.0 AA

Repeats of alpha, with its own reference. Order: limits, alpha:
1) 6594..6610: 6609.0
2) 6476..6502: 6495.0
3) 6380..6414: 6381.0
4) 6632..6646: 6633.0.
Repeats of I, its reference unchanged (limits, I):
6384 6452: 6413.2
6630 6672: 6651.5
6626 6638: 6631.4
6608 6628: 6619.1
